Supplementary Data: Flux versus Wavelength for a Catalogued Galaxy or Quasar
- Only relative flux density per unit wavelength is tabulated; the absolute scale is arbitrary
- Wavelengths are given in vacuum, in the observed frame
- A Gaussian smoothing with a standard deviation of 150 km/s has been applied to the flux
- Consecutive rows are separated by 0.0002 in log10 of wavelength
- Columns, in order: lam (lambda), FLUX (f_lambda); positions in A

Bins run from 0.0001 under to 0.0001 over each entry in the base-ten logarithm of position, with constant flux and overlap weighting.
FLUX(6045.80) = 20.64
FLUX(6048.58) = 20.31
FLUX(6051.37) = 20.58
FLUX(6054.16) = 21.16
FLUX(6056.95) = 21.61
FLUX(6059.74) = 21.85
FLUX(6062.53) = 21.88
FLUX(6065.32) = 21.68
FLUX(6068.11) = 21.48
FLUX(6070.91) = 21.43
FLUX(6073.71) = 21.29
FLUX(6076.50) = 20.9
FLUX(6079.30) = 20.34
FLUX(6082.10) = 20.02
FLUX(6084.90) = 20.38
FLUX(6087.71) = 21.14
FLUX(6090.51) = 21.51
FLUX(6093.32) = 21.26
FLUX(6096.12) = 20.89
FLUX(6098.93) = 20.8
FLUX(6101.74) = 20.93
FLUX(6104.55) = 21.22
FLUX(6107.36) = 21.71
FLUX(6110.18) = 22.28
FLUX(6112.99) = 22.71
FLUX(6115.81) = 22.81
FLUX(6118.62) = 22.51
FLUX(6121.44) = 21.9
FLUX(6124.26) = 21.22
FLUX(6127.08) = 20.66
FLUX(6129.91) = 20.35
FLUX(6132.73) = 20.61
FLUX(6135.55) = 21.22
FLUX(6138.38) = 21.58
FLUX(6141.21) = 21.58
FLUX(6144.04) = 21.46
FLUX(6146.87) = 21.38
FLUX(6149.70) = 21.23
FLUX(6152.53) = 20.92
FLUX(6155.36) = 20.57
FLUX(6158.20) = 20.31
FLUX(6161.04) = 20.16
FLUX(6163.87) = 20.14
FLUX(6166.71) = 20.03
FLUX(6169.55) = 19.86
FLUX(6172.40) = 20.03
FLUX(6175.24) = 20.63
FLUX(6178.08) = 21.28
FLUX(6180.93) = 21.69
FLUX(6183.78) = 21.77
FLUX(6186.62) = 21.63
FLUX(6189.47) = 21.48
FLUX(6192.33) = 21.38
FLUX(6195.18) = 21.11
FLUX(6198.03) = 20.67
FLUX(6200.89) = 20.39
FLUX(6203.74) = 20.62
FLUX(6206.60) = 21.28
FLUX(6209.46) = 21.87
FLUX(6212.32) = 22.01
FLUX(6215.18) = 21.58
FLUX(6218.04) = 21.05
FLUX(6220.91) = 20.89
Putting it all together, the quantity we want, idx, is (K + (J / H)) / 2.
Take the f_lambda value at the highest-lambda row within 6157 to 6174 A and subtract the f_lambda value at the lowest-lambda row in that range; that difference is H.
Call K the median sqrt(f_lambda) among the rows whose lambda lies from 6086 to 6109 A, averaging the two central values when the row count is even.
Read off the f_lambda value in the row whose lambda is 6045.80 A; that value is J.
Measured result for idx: -35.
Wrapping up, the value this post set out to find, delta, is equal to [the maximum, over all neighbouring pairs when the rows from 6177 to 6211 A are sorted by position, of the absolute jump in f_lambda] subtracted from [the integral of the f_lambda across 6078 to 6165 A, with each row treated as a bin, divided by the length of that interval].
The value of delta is 20.5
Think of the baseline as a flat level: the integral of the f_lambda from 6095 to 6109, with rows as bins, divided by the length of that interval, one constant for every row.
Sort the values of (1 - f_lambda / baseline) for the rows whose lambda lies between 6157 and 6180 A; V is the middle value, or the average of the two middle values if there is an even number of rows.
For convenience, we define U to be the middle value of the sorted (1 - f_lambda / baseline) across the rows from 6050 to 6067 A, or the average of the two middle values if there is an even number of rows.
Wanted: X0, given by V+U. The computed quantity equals 0.021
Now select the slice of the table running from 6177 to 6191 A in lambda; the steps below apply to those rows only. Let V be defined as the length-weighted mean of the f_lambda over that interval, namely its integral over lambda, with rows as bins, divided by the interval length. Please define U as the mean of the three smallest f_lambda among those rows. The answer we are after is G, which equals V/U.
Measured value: 1.005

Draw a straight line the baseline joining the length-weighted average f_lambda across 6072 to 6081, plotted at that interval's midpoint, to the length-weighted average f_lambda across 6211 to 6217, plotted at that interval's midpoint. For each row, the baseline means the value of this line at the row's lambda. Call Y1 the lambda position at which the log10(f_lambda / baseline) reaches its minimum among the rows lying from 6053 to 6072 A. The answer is 6054.16 A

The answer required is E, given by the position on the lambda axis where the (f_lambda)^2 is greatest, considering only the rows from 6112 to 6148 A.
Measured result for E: 6115.81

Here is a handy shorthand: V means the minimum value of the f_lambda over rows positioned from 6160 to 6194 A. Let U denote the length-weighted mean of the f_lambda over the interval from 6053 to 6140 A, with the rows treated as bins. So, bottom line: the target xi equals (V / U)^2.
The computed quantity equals 0.87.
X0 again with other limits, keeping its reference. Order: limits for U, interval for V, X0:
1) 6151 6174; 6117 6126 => 0.009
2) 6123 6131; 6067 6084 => 0.023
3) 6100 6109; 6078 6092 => 0.031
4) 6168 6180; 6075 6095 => 0.048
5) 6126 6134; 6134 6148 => 0.008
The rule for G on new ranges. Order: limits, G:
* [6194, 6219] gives 1.030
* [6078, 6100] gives 1.027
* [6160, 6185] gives 1.032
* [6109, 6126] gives 1.019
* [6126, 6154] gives 1.027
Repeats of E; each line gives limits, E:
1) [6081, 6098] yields 6090.51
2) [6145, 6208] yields 6183.78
